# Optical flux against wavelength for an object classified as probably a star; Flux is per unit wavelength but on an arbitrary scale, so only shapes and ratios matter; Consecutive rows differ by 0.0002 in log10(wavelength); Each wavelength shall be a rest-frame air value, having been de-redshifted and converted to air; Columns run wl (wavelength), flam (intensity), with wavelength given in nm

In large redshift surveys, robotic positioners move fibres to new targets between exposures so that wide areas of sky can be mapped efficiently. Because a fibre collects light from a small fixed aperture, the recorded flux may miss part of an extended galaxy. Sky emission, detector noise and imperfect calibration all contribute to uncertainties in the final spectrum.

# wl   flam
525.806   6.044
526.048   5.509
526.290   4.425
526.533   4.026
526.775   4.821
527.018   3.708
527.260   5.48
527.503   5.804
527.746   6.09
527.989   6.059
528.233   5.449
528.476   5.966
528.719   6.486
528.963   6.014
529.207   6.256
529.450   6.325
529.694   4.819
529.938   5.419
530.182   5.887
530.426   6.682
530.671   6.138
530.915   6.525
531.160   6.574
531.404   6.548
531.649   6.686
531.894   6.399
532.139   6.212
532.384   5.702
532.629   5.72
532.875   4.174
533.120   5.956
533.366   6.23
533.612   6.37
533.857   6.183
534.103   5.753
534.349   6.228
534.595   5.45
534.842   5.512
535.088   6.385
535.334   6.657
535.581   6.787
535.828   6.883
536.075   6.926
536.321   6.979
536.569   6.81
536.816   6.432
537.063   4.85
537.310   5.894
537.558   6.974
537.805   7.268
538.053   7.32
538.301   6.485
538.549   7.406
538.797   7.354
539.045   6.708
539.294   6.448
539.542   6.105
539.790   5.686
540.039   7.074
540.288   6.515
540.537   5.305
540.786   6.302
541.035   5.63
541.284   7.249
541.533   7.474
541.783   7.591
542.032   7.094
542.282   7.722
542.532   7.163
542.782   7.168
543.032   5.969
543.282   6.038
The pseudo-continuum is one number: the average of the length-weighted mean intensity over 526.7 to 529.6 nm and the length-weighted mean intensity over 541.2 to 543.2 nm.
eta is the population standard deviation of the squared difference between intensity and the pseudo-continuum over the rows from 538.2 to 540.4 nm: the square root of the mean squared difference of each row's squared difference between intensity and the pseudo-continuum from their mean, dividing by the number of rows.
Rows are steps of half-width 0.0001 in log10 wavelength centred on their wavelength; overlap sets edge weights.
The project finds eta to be 0.36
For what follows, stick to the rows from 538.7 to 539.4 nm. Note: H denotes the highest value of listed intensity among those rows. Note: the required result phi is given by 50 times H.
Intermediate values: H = 7.354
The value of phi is 368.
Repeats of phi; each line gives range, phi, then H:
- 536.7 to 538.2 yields 366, 7.32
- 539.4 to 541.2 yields 354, 7.074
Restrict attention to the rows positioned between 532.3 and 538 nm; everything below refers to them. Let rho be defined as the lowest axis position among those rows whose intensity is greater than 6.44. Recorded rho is 535.334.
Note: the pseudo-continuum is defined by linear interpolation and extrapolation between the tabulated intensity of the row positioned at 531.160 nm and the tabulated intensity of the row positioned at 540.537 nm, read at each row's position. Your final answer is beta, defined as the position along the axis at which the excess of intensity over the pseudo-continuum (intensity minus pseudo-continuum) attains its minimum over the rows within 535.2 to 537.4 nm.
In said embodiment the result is 537.063 nm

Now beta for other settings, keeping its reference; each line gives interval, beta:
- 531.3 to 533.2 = 532.875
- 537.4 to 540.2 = 539.790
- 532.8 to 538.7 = 532.875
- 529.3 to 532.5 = 529.694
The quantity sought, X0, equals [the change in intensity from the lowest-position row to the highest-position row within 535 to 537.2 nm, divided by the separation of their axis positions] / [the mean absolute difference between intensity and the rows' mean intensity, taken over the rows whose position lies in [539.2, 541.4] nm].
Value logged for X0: -1.52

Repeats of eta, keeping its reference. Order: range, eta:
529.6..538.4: 0.98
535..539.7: 0.58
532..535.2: 1.31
